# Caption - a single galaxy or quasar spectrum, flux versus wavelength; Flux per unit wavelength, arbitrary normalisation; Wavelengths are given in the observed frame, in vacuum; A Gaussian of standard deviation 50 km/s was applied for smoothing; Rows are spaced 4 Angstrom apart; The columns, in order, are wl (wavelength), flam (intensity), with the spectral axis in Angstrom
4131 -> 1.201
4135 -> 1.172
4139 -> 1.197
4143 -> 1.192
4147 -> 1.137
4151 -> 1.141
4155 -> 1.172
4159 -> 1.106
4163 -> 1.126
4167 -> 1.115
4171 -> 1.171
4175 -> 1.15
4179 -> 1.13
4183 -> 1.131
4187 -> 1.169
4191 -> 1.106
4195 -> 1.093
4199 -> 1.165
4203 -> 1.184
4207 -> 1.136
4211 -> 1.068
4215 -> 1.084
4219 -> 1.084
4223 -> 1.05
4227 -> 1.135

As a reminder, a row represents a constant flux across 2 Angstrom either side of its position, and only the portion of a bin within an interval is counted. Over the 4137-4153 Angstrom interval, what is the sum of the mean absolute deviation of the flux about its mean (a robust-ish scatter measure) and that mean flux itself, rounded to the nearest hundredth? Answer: 1.19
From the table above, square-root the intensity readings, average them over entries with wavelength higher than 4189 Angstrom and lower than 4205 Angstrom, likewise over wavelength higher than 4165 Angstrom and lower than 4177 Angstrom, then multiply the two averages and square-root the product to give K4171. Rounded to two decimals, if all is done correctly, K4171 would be 1.07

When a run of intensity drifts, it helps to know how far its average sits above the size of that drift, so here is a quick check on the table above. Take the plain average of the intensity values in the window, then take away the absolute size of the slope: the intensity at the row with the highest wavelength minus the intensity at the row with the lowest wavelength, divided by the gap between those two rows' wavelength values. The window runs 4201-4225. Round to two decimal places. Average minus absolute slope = 1.09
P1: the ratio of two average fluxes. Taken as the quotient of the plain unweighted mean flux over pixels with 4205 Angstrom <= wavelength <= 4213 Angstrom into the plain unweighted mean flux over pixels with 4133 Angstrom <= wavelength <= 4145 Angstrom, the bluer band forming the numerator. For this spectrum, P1 1.08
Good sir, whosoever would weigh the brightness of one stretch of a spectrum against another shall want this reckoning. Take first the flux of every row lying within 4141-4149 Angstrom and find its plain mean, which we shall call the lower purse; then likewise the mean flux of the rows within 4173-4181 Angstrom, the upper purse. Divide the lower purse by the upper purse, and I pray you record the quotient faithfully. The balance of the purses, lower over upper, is 1.02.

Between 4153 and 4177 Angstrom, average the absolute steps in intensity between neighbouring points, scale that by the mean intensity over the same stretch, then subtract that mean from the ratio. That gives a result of -1.11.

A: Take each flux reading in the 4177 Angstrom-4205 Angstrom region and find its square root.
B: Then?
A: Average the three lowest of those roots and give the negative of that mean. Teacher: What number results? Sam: -1.053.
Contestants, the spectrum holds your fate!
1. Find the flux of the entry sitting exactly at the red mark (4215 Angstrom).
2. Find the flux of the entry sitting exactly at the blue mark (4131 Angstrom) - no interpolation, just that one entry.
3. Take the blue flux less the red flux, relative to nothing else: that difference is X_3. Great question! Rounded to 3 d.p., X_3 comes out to 0.117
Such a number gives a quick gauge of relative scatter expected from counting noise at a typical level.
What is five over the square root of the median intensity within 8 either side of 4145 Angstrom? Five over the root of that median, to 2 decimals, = 4.63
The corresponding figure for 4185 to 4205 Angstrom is 4.63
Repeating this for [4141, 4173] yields 4.68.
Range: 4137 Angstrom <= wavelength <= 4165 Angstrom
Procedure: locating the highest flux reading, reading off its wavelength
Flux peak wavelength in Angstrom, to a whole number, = 4139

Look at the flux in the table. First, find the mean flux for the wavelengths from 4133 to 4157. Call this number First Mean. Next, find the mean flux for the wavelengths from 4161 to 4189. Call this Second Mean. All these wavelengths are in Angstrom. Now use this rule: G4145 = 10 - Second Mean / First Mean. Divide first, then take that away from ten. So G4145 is 9.02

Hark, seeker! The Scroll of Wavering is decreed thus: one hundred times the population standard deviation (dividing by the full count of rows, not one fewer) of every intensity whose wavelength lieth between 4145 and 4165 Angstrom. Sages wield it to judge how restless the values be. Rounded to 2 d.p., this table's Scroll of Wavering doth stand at 2.15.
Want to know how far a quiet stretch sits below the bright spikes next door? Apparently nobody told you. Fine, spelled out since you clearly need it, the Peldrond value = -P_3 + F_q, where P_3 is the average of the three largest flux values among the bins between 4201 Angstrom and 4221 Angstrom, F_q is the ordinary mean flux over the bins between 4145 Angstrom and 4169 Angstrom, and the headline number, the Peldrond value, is -0.002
